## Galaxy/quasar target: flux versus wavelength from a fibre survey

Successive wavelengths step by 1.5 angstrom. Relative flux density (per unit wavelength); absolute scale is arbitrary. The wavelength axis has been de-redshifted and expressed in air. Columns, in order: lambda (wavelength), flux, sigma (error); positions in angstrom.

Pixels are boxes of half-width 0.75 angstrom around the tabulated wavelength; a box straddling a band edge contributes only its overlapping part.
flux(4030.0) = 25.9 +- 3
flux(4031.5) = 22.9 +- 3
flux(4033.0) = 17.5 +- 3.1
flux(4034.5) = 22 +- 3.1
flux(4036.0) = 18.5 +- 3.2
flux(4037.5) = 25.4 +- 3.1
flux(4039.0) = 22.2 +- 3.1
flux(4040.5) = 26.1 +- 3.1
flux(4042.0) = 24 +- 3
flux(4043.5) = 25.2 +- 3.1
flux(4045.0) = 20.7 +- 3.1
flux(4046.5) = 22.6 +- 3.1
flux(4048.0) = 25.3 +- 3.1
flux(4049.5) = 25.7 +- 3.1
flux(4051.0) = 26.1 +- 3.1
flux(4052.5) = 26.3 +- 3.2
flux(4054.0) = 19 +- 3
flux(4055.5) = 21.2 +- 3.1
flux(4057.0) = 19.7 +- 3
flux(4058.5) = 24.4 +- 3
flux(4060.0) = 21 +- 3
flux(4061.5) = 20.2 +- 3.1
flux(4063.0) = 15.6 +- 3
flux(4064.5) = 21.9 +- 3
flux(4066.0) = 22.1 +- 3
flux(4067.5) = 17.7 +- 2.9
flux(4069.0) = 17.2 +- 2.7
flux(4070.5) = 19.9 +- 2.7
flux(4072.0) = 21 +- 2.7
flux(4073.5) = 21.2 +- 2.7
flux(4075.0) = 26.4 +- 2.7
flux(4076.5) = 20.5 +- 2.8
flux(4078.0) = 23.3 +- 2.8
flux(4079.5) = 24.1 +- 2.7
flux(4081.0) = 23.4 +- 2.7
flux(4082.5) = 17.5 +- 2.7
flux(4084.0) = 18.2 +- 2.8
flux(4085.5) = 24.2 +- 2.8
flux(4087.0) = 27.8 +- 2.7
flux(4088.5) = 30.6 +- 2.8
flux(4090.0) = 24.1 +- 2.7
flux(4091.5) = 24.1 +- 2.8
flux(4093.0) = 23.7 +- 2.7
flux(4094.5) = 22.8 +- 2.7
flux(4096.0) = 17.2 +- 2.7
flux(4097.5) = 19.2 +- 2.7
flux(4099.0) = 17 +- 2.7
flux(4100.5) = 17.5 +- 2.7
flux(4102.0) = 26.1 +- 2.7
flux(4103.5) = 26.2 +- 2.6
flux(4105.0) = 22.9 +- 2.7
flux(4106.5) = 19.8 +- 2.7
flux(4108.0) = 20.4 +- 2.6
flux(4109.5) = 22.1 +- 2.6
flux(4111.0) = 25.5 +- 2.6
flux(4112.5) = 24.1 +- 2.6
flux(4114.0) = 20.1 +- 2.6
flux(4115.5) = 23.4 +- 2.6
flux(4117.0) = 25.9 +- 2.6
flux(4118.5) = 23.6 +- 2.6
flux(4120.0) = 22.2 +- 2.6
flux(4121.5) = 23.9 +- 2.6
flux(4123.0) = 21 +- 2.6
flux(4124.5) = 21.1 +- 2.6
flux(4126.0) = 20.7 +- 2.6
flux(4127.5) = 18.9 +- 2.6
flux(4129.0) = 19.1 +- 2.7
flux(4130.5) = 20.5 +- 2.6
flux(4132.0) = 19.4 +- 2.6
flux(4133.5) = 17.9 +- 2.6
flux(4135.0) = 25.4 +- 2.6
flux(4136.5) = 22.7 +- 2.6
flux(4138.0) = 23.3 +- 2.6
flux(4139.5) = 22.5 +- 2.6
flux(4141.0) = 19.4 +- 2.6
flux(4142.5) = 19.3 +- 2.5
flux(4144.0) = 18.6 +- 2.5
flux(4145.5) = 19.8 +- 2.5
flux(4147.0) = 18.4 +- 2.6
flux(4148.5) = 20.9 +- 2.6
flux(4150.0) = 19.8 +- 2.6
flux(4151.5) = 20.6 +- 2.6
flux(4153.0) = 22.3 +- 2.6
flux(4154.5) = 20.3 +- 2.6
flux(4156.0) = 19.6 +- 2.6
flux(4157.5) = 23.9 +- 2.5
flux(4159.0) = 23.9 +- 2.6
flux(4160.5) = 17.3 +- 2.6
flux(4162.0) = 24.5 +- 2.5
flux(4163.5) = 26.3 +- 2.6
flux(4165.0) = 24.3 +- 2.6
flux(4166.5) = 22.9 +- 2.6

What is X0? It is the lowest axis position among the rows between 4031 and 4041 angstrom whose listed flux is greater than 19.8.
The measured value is 4031.5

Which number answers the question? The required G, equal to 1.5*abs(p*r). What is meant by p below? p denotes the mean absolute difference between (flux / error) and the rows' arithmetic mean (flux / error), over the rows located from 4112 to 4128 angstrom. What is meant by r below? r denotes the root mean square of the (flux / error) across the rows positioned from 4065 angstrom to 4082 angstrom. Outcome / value 7.9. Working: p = 0.67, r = 7.9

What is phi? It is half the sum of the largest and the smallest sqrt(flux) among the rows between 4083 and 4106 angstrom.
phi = 4.83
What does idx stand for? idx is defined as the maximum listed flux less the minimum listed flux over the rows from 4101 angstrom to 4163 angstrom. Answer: 8.9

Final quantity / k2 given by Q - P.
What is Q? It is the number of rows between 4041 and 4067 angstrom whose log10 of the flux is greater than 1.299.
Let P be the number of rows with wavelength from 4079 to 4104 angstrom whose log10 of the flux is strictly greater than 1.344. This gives 3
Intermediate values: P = 11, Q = 14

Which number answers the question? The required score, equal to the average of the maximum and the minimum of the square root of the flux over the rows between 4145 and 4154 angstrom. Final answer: 4.51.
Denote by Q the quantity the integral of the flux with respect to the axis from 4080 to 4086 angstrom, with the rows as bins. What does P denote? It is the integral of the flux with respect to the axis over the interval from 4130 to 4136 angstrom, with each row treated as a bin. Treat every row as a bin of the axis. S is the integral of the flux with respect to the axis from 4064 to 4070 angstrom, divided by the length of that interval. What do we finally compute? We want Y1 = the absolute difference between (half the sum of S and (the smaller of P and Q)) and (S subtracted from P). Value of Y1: 33.4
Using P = 125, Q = 125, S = 19.6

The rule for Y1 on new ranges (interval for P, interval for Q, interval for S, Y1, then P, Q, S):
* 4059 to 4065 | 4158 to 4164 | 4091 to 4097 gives 26.7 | 119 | 137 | 21.7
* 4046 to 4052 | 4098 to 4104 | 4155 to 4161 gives 54.3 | 150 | 128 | 21.3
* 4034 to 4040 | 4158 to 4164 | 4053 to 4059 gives 34.9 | 133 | 137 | 21.2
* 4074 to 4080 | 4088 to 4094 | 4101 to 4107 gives 34.9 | 141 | 152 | 23.7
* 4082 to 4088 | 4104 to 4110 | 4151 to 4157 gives 39.2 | 135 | 129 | 20.8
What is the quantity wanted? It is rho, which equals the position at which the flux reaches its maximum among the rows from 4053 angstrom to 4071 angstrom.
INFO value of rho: 4058.5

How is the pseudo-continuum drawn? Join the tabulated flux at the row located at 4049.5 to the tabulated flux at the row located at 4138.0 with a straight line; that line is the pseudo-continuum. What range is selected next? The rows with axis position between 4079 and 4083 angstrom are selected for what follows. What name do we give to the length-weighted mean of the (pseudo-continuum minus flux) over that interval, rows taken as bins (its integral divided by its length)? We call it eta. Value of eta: 3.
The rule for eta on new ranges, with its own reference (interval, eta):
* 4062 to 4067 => 6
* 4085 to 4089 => -3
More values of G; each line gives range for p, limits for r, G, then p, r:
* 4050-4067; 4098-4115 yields 9.2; 0.73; 8.4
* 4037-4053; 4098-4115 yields 5.9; 0.47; 8.4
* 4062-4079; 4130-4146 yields 9.8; 0.80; 8.1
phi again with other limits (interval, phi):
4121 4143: 4.64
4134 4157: 4.66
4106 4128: 4.72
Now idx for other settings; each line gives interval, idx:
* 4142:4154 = 3.9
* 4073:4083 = 8.9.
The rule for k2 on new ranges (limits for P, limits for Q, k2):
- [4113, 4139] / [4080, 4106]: 3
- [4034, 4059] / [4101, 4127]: 5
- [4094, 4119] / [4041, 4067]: 4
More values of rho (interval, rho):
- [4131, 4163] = 4135.0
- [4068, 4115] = 4088.5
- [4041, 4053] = 4052.5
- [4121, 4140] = 4135.0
